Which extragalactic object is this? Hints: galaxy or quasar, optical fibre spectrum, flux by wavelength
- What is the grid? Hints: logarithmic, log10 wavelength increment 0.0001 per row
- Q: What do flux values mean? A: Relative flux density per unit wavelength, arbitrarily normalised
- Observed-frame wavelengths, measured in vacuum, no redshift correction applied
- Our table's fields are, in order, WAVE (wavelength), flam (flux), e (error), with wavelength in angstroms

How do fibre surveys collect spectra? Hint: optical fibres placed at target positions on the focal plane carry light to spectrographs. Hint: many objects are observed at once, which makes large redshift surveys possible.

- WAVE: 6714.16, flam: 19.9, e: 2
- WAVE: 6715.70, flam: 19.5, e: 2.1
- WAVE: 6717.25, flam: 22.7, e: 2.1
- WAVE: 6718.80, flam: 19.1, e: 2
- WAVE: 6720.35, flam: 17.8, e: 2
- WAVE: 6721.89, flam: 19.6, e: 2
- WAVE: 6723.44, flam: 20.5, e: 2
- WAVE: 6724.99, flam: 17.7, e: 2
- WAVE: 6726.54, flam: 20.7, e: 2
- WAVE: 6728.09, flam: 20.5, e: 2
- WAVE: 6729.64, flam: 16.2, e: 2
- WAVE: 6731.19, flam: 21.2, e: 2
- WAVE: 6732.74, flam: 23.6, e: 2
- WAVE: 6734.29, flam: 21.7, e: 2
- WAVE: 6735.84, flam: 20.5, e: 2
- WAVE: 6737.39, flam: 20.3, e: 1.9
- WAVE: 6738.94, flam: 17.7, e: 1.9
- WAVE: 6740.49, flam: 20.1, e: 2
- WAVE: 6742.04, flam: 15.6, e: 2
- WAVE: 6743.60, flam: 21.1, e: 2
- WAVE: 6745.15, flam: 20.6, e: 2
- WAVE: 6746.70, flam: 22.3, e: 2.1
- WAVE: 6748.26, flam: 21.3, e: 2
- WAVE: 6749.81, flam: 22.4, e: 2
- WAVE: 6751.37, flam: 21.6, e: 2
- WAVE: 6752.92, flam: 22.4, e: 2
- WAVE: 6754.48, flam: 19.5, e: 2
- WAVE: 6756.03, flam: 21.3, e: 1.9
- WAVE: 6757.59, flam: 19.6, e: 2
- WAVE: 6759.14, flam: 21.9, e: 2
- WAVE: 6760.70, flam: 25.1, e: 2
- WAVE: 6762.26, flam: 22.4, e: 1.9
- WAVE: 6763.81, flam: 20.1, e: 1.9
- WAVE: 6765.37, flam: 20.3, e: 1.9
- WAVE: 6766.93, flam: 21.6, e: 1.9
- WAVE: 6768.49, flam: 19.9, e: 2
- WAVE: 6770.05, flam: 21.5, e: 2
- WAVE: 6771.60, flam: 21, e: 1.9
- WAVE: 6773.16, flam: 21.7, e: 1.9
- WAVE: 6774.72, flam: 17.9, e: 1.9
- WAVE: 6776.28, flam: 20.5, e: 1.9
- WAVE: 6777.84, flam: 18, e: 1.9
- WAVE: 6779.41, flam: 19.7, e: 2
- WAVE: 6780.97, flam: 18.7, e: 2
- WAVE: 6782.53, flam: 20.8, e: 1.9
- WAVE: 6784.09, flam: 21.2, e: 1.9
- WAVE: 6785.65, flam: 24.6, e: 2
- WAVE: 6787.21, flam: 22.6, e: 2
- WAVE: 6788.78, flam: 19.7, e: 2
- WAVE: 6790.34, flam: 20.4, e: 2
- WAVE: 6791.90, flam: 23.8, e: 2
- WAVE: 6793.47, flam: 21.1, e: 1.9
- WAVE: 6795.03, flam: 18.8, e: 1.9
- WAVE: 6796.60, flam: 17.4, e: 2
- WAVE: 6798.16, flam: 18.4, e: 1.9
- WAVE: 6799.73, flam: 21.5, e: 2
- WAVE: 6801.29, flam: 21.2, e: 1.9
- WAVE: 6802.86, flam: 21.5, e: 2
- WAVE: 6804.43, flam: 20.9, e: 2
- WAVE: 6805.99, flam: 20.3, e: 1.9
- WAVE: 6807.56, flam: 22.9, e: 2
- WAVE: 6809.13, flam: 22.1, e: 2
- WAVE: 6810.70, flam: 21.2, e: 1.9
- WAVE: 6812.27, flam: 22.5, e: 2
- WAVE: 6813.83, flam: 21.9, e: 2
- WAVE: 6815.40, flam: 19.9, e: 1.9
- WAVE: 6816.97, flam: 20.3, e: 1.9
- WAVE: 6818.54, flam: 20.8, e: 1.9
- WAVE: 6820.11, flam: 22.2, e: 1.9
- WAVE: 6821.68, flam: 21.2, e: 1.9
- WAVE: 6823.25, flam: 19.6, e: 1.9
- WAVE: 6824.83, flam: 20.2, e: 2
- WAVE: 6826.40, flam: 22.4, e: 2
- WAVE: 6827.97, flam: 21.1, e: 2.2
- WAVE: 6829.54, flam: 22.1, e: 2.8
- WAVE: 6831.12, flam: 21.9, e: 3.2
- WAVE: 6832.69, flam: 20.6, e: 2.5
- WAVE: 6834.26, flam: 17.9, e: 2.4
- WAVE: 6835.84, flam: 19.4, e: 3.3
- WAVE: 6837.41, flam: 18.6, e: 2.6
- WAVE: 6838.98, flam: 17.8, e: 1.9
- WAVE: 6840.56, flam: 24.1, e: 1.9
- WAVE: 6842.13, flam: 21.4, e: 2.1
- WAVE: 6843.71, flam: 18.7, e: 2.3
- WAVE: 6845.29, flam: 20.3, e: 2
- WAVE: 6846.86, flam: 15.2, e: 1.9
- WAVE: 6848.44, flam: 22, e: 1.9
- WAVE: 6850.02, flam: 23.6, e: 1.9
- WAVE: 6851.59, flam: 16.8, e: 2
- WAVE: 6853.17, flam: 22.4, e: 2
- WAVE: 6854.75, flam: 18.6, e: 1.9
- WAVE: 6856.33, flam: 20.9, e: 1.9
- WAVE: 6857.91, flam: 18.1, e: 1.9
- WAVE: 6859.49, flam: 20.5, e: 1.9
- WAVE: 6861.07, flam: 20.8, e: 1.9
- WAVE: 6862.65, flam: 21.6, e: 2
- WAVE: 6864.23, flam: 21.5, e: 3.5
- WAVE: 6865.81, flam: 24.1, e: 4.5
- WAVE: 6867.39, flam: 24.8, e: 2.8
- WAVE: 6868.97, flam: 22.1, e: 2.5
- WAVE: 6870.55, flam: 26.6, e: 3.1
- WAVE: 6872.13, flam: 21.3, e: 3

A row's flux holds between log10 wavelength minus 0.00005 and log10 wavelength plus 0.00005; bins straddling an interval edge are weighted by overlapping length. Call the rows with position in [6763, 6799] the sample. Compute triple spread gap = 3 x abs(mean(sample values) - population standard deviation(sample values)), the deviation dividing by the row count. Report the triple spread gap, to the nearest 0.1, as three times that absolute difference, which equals 56.0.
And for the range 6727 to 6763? 56.2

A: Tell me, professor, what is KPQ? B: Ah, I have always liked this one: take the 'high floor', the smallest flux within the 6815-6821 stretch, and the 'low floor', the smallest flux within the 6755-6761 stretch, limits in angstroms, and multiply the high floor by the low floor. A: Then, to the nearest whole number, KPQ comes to 390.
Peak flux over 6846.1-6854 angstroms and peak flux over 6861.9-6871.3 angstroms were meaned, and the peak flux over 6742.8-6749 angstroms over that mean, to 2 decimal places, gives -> 0.89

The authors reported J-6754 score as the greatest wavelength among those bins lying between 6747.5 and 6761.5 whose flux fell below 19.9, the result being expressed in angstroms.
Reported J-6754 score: 6757.59 angstroms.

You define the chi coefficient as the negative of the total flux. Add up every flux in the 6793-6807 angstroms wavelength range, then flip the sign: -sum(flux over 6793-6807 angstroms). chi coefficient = -181.1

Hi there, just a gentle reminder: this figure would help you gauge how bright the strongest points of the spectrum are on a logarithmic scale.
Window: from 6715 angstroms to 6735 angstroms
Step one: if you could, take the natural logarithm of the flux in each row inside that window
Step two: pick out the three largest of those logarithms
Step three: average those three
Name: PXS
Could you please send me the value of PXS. 3.12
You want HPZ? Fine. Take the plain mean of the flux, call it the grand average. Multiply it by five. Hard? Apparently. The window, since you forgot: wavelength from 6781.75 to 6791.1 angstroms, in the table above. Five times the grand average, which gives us 108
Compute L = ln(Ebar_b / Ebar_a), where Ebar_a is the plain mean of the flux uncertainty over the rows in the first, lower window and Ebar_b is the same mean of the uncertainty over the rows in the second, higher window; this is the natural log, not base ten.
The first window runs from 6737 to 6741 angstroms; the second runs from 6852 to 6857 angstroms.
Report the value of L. 0.00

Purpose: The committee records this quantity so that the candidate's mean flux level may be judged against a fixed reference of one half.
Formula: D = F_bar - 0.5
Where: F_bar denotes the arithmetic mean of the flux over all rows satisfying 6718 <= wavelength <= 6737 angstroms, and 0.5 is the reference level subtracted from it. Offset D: 19.4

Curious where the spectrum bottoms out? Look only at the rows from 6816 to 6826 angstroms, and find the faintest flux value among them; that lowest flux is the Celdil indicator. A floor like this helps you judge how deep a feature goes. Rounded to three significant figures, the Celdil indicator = 19.6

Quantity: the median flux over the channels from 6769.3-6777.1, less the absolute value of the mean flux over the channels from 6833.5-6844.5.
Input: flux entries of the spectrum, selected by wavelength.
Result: 1.30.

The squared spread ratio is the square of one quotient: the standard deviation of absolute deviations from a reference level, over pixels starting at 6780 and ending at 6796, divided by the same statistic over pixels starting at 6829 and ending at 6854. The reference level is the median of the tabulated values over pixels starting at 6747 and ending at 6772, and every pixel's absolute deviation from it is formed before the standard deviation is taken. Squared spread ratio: 0.4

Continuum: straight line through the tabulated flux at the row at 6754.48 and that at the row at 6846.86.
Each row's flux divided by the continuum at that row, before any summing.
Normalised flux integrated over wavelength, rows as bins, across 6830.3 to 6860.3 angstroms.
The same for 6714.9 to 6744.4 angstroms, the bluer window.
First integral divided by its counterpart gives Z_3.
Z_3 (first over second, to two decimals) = 1.39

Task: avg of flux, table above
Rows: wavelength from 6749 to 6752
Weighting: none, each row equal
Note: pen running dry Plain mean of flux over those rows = 22.0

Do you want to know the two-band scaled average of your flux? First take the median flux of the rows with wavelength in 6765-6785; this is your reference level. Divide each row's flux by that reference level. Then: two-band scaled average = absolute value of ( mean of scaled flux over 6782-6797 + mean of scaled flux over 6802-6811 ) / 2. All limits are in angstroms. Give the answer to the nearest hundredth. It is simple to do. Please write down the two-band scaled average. 1.04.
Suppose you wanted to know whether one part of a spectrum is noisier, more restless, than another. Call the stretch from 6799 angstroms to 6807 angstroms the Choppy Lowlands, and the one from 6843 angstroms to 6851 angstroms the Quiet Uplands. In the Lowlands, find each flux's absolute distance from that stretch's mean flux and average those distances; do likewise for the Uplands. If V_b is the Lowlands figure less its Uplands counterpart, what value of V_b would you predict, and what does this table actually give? -2.0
